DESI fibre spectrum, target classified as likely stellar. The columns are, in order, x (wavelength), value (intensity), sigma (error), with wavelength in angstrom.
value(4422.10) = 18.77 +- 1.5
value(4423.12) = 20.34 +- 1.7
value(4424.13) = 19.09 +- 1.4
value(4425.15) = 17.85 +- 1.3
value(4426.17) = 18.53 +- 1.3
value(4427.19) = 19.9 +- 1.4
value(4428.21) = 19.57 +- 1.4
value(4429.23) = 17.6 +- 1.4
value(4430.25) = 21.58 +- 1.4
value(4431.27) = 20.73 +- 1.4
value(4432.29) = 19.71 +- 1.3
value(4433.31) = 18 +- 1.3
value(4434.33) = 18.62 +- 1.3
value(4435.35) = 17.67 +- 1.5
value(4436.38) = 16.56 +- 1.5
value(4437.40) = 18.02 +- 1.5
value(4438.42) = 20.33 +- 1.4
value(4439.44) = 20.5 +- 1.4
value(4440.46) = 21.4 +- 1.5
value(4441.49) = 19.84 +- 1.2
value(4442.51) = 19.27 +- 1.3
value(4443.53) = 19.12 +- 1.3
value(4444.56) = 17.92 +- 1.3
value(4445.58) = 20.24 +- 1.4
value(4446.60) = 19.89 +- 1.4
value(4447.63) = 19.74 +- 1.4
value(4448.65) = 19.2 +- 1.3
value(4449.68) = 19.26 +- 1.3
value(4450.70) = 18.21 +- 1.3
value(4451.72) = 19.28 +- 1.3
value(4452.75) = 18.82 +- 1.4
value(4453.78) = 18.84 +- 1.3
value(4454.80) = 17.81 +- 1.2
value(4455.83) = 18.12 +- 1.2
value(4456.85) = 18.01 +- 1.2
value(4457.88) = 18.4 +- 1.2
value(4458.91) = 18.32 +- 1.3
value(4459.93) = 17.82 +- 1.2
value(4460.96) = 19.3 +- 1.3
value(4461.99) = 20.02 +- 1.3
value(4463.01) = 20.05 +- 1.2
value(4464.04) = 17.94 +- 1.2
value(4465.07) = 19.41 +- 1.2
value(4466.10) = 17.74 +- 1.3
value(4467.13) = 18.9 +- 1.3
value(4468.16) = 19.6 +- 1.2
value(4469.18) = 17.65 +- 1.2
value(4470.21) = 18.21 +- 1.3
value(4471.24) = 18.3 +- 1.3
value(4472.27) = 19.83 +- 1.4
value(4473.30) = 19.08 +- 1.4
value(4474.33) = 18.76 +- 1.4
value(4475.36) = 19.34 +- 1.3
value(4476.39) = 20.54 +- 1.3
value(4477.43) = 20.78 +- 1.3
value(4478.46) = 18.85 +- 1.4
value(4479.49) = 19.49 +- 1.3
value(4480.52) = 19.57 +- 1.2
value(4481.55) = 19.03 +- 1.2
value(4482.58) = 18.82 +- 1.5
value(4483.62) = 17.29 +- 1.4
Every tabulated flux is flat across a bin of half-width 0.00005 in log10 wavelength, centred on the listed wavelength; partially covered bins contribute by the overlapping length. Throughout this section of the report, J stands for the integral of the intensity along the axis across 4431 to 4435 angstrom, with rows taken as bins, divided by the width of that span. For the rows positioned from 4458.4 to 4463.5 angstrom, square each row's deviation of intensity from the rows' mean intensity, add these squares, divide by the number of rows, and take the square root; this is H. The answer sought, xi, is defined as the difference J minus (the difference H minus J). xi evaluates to 37.4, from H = 0.90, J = 19.1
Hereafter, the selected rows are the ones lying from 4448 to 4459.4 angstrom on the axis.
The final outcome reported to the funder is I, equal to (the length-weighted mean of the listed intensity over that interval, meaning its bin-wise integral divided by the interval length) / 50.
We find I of 0.372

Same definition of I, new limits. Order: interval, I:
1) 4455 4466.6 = 0.372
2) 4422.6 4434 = 0.387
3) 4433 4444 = 0.381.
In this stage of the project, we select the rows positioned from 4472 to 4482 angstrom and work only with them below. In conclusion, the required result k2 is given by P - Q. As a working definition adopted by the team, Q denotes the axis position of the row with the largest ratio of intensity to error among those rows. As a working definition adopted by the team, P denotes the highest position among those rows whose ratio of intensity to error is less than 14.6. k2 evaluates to -2.1 angstrom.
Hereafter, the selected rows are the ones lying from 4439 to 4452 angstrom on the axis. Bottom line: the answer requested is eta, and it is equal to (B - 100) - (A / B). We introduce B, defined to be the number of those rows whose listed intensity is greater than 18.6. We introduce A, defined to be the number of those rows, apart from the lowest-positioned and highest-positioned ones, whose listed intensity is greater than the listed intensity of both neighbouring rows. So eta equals -89.3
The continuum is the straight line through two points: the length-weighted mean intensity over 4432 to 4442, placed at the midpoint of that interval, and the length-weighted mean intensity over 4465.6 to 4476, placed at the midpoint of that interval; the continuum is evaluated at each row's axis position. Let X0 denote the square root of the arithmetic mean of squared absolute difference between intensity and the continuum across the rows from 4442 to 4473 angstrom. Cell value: 0.8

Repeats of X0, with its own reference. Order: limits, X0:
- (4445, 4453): 0.7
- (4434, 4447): 1.3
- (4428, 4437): 1.5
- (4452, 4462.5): 0.8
